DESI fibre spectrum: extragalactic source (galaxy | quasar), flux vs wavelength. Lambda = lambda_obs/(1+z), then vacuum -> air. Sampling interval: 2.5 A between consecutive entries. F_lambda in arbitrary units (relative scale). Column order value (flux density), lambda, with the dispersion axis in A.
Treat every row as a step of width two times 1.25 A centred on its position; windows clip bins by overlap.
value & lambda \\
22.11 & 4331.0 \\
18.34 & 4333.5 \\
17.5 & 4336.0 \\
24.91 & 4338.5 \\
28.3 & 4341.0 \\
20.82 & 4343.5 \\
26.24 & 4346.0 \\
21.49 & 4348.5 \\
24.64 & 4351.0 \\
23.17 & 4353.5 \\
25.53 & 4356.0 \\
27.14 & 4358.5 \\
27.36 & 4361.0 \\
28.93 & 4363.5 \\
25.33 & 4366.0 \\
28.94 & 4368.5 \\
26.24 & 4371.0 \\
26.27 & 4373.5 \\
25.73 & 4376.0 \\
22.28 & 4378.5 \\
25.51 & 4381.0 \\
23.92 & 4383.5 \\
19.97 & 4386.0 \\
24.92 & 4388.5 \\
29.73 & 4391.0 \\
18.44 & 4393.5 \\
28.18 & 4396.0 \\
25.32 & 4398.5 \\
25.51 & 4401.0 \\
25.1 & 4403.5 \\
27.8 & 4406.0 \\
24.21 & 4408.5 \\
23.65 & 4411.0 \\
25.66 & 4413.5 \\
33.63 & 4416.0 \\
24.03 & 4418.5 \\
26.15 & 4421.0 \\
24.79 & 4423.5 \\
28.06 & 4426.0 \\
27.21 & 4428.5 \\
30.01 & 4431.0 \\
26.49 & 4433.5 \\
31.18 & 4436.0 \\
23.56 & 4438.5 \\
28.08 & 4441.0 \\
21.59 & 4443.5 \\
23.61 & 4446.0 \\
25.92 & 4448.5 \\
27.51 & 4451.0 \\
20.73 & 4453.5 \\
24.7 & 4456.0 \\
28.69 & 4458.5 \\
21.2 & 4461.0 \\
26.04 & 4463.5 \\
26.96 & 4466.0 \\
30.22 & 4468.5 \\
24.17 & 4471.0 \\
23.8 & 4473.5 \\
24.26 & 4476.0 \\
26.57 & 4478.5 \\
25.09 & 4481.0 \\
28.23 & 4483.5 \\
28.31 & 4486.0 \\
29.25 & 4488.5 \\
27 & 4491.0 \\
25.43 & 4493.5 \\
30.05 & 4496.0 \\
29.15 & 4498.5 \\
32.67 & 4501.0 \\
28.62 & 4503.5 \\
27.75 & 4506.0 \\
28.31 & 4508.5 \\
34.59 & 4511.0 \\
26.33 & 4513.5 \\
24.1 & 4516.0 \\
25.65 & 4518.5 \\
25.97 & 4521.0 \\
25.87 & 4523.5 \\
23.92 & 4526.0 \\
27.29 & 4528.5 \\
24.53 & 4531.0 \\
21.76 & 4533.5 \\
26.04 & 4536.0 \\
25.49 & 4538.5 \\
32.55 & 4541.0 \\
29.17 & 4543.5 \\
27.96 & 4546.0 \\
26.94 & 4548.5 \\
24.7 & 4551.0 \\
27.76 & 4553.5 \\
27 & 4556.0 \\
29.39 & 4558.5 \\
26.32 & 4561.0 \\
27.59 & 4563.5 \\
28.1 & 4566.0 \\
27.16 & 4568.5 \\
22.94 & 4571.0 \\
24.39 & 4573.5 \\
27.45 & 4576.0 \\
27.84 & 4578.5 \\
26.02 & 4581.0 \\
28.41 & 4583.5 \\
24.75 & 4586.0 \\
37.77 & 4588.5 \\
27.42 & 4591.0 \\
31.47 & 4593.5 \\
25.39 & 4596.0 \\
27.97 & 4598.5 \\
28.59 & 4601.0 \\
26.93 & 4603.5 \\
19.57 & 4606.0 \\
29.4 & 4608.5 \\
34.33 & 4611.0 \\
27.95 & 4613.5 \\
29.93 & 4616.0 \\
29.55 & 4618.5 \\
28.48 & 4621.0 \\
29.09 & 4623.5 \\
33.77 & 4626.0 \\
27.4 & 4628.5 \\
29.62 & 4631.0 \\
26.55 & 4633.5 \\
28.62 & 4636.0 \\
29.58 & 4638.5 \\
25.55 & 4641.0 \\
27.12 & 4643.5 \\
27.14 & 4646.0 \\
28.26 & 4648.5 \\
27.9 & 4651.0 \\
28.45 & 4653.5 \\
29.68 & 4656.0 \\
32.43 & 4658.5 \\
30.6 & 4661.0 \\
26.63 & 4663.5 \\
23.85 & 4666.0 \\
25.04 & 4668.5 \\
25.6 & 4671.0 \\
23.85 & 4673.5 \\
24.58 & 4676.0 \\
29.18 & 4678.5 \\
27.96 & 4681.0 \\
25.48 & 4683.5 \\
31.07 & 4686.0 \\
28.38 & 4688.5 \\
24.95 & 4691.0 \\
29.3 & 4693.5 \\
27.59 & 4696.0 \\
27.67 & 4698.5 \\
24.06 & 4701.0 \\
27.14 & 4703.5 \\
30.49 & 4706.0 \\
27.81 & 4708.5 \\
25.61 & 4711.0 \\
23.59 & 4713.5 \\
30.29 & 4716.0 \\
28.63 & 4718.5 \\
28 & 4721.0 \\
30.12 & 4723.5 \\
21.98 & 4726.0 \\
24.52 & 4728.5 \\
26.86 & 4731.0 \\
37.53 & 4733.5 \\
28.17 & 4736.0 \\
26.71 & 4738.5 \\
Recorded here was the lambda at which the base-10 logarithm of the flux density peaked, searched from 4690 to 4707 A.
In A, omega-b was 4706.0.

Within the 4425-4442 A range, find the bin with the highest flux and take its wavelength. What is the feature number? 4436.0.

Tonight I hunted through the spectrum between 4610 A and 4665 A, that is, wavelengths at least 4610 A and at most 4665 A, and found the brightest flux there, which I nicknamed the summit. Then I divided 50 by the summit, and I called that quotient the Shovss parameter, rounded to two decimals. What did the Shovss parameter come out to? 1.46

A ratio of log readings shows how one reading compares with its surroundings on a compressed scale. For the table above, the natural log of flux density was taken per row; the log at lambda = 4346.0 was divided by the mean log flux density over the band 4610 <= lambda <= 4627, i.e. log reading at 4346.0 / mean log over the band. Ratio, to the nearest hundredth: 0.96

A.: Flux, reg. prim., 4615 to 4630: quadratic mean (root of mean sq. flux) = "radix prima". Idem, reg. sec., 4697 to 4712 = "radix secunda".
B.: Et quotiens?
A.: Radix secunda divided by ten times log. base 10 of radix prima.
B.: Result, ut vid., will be 1.85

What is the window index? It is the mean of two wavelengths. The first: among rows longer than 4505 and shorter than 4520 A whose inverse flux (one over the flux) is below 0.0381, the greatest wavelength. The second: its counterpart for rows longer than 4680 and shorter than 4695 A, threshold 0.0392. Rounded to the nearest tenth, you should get 4603.5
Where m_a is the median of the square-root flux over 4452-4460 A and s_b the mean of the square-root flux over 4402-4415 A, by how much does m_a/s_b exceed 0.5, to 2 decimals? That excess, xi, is 0.49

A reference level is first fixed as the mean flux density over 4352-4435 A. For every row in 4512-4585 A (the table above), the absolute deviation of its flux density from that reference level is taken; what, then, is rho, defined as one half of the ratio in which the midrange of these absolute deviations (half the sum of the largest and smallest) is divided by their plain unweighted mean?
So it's 1.0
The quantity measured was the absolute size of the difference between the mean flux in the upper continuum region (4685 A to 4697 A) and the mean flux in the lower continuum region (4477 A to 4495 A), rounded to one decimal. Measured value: 1.1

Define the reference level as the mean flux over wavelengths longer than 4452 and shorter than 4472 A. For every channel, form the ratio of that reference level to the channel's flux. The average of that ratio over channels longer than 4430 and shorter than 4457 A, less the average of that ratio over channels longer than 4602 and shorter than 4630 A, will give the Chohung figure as 0.10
